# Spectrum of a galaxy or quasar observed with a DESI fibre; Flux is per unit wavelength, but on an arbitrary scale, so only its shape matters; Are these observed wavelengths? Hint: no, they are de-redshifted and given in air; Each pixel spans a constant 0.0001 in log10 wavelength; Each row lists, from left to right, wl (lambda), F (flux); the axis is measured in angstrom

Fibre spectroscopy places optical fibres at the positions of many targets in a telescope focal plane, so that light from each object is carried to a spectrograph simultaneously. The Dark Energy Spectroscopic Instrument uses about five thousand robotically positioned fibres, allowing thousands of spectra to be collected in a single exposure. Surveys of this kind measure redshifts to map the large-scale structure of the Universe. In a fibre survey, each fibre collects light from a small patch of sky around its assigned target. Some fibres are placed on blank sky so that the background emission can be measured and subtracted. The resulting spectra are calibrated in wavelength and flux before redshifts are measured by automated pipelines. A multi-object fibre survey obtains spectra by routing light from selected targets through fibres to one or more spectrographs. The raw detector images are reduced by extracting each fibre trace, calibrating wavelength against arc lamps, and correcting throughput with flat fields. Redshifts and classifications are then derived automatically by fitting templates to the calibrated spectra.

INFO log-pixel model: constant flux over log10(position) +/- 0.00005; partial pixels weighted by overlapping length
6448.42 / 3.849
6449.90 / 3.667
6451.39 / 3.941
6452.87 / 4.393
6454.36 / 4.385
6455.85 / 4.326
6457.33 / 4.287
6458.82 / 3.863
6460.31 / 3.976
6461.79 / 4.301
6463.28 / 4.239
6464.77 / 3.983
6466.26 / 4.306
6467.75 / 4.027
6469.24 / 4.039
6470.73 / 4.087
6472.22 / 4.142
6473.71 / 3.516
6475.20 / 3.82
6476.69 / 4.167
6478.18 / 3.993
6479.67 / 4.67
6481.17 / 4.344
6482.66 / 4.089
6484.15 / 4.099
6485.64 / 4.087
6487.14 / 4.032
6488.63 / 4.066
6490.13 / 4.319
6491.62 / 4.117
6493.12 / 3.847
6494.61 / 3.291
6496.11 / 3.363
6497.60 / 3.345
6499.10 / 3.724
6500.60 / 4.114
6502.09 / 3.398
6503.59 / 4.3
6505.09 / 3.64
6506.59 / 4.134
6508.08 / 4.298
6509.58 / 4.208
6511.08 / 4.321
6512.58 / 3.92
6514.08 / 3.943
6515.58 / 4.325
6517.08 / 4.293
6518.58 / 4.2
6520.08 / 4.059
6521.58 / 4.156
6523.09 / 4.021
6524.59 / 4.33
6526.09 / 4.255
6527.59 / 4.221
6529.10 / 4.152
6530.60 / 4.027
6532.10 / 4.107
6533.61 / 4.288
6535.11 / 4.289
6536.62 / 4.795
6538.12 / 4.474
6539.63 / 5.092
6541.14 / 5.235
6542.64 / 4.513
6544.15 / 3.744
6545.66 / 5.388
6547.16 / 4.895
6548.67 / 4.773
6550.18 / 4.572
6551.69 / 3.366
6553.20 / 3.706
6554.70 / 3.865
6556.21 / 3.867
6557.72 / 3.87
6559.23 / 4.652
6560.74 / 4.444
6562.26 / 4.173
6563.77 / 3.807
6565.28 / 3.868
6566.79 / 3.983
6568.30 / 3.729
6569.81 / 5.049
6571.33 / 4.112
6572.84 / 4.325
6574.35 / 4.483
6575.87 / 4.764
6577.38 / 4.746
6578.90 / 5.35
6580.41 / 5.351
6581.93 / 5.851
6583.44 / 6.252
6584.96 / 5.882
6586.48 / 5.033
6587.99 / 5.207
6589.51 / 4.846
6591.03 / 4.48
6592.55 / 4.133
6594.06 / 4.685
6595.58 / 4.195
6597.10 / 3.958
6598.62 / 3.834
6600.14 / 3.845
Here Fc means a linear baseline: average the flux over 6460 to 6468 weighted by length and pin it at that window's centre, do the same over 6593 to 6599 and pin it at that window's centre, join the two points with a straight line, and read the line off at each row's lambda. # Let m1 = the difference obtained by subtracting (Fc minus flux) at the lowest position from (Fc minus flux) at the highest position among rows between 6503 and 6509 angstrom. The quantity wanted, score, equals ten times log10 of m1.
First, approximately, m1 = 0.00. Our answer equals -25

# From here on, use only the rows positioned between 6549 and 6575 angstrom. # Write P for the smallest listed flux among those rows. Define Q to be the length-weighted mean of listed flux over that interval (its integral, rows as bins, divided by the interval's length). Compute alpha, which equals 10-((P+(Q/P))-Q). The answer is 9.53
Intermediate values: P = 3.366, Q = 4.12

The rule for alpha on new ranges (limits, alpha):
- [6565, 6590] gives 9.85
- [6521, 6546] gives 9.48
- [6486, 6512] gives 9.43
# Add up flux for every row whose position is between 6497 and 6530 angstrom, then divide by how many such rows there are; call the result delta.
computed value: 4.06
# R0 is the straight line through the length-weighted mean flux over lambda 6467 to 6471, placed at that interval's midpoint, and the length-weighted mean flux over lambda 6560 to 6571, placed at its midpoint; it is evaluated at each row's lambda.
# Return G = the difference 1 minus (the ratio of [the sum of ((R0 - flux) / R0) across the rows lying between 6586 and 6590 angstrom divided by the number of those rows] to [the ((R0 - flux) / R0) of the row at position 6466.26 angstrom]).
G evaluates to -2.2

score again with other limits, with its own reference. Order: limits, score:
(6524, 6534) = -14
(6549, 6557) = -2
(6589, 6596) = -2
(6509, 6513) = -5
